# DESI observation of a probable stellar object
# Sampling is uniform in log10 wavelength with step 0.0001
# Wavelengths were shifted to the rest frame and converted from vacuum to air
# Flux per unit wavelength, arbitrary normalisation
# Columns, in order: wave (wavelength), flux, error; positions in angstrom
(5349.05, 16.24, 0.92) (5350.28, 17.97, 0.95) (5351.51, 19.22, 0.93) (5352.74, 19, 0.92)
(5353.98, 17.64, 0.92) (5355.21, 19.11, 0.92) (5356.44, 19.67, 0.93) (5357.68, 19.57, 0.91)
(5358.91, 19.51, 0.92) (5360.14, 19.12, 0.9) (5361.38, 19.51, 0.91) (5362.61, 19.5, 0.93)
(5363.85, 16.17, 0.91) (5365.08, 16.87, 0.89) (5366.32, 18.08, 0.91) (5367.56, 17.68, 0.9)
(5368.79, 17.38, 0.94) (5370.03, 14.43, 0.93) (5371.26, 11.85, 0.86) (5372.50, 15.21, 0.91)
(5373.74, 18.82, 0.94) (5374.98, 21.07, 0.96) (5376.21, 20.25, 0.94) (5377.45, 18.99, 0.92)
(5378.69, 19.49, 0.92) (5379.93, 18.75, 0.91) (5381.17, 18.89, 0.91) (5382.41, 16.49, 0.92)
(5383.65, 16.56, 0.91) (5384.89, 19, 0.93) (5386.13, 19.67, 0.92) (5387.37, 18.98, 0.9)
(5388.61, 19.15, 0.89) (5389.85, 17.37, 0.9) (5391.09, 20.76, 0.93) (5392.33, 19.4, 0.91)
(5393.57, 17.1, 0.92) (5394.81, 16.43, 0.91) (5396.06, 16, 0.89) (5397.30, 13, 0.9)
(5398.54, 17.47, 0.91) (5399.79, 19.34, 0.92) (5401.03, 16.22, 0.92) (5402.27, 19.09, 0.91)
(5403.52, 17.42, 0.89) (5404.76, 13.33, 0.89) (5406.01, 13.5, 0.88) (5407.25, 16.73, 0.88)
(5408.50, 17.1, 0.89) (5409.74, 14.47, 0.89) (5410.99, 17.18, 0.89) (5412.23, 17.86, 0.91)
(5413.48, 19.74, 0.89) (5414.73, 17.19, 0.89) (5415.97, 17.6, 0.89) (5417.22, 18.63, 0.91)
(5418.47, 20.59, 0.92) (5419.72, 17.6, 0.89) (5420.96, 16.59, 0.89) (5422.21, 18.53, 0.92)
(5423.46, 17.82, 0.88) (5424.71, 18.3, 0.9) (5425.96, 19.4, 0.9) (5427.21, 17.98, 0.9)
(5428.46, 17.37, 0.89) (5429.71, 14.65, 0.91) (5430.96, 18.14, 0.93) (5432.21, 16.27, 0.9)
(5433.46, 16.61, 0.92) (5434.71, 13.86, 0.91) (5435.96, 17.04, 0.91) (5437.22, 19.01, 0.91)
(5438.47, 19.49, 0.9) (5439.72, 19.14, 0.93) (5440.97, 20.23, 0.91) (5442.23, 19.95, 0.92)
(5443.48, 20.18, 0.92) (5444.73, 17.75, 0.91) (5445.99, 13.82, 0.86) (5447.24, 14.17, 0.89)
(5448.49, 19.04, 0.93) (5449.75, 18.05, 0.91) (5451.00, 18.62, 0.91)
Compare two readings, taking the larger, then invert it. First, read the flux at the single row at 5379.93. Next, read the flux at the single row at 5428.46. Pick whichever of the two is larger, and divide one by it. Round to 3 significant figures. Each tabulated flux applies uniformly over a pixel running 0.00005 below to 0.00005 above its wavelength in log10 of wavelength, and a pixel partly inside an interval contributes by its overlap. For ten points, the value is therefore 0.0533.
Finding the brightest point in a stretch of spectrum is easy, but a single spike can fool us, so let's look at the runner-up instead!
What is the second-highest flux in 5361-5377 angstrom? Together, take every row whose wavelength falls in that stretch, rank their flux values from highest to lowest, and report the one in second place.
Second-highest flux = 20.25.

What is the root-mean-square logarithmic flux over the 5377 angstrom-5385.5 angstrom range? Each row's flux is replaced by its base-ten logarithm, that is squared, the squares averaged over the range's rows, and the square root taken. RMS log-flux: 1.26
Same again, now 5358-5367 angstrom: 1.26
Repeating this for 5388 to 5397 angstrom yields 1.25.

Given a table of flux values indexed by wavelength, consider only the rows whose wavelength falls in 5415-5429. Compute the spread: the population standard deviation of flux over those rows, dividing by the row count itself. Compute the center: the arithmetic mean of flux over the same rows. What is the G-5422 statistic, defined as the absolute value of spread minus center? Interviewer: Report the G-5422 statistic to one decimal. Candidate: 17.2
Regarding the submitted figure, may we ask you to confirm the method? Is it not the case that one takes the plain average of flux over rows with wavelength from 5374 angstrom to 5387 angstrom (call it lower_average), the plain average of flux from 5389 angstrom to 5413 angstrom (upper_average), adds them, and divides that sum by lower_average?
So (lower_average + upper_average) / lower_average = 1.89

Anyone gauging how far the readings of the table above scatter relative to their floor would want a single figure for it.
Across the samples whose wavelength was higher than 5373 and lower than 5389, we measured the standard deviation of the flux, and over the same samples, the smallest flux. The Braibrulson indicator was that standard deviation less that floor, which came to -15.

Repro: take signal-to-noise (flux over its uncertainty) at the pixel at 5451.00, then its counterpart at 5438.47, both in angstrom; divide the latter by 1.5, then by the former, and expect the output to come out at 0.71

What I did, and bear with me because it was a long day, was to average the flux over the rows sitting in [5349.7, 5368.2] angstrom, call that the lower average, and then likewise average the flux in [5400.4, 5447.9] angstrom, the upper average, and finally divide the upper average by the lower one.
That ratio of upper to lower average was 0.94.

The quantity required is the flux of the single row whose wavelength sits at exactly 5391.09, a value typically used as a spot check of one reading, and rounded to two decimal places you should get 20.76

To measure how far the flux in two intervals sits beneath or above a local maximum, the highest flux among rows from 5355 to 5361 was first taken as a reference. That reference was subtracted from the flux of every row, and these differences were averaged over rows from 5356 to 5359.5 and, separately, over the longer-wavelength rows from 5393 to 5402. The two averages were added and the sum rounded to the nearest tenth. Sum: -3.2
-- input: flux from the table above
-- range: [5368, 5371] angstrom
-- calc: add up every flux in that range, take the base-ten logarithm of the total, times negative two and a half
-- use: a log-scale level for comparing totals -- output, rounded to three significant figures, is -3.76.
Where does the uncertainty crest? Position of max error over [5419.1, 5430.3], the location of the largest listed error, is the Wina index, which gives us 5422.21 angstrom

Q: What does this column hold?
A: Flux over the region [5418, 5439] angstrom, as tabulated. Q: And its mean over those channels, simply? 17.6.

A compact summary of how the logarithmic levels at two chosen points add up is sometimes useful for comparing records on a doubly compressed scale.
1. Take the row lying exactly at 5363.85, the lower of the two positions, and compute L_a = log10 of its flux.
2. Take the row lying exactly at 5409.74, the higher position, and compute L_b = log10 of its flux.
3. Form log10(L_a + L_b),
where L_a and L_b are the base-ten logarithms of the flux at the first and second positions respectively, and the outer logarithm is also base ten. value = 0.375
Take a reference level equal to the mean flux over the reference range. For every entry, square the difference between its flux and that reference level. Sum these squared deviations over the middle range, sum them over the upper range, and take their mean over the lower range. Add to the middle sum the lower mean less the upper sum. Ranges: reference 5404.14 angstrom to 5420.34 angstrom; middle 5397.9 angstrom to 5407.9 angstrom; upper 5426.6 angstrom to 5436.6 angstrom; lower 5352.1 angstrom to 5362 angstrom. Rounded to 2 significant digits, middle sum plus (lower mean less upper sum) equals 23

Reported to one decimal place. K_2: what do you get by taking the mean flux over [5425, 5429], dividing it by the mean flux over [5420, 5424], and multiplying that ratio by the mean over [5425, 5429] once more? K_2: 18.9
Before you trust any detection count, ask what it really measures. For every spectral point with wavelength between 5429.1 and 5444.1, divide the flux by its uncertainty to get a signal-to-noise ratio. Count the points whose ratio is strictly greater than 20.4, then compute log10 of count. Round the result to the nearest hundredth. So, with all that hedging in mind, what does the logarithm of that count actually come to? 0.78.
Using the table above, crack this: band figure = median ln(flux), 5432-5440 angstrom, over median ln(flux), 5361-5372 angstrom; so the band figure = 0.99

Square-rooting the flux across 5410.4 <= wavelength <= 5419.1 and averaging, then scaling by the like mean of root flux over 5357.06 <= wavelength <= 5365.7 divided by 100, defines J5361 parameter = 0.185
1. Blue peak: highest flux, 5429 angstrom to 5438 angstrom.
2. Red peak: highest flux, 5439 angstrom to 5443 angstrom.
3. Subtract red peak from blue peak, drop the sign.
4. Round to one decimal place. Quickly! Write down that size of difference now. 1.2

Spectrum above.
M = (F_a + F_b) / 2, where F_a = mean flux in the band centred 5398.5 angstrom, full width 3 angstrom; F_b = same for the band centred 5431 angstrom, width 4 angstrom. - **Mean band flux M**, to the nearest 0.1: 16.5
